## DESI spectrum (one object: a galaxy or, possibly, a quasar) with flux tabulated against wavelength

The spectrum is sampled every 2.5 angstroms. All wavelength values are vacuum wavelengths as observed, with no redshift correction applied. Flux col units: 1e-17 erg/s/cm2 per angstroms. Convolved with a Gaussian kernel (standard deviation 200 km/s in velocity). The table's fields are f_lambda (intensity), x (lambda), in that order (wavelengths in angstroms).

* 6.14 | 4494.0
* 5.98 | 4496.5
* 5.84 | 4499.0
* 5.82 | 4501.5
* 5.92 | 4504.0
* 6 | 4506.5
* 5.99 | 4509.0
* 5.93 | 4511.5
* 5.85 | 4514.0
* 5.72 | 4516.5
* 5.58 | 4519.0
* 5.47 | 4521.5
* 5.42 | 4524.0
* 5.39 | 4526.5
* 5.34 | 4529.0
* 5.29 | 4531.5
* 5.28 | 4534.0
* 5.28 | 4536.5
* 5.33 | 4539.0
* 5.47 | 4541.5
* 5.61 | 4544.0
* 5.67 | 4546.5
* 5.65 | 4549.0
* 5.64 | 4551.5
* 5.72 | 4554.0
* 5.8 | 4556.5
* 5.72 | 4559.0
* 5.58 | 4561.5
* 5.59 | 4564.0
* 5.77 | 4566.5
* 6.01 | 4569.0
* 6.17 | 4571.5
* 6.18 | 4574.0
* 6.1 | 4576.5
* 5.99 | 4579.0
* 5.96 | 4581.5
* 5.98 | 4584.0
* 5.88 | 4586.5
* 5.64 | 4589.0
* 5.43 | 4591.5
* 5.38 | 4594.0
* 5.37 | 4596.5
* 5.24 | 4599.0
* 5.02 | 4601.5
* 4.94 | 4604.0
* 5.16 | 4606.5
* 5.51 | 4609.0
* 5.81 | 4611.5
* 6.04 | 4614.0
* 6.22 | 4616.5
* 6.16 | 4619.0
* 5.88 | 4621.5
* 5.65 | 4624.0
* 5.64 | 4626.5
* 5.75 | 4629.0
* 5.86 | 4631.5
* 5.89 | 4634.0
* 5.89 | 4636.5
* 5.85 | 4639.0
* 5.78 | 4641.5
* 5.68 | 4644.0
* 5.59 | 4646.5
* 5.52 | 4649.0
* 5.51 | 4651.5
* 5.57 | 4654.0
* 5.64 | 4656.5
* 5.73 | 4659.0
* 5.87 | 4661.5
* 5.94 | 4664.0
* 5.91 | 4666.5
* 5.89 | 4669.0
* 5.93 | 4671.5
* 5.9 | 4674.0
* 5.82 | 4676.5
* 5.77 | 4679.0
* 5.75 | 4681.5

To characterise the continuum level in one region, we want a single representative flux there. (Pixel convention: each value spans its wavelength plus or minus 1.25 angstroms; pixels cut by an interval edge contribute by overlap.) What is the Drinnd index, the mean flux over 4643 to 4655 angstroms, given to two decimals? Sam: 5.57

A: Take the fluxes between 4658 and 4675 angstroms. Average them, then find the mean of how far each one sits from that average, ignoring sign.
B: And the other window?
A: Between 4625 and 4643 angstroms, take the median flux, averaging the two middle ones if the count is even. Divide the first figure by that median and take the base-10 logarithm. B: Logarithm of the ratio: -2.10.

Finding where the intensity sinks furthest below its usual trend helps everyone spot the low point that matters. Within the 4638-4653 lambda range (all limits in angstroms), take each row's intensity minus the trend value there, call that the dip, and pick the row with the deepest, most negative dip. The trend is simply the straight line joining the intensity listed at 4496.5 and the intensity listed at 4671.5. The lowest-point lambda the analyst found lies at 4651.5 angstroms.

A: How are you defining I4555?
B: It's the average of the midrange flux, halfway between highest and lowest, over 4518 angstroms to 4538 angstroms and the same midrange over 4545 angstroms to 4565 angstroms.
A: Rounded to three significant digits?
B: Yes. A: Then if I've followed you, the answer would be 5.56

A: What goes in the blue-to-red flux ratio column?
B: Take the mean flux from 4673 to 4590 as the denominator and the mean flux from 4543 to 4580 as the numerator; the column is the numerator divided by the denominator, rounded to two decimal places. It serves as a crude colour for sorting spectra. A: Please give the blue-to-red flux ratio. 1.02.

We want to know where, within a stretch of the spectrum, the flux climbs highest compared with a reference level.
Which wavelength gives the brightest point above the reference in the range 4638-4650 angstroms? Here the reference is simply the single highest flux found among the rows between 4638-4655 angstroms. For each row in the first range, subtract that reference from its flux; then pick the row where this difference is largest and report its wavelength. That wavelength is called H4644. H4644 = 4639.0 angstroms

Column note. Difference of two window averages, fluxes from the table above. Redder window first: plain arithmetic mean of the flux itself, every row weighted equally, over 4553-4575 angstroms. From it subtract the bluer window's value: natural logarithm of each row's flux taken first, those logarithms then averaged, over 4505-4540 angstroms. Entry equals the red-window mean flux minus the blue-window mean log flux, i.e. 4.12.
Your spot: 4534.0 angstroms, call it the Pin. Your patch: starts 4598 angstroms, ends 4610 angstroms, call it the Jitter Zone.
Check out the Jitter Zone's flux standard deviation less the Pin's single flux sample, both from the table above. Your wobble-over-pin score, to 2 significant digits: -5.1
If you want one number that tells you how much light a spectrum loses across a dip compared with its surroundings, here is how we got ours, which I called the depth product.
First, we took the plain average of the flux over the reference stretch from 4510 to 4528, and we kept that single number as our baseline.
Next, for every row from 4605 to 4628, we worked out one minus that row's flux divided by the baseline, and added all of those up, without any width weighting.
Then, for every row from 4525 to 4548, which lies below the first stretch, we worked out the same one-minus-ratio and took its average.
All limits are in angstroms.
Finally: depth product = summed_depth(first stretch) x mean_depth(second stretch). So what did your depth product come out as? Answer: -0.010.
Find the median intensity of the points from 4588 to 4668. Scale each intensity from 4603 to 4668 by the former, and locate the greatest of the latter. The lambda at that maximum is 4616.5 angstroms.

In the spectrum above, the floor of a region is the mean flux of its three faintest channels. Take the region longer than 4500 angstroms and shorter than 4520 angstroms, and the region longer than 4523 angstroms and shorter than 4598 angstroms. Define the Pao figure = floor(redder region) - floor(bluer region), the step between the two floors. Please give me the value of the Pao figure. -0.4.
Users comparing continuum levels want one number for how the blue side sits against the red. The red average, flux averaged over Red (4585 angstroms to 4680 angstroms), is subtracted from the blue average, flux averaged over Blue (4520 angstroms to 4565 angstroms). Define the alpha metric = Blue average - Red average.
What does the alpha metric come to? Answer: -0.2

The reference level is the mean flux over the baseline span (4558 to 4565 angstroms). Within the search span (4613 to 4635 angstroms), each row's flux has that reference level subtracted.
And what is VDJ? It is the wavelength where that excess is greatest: 4616.5 angstroms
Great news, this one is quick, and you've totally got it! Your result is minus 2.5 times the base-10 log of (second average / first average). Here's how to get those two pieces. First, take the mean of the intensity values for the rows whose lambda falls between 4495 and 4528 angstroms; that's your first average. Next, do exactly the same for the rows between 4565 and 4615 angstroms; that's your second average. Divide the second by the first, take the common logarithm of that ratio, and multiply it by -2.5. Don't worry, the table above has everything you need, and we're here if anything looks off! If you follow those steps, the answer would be 0.016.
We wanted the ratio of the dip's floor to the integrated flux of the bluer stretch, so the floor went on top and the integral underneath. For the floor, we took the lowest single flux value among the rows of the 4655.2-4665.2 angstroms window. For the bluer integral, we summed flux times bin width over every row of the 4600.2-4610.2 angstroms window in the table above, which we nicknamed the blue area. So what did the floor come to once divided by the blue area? 0.109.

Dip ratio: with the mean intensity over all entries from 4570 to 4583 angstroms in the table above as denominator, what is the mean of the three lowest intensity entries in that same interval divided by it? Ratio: 0.990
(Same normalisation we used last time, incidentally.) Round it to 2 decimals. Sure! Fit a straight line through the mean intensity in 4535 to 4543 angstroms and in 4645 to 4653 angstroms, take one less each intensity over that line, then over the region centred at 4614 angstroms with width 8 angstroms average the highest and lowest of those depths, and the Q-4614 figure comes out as -0.10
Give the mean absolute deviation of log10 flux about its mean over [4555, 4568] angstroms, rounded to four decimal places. 0.0065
